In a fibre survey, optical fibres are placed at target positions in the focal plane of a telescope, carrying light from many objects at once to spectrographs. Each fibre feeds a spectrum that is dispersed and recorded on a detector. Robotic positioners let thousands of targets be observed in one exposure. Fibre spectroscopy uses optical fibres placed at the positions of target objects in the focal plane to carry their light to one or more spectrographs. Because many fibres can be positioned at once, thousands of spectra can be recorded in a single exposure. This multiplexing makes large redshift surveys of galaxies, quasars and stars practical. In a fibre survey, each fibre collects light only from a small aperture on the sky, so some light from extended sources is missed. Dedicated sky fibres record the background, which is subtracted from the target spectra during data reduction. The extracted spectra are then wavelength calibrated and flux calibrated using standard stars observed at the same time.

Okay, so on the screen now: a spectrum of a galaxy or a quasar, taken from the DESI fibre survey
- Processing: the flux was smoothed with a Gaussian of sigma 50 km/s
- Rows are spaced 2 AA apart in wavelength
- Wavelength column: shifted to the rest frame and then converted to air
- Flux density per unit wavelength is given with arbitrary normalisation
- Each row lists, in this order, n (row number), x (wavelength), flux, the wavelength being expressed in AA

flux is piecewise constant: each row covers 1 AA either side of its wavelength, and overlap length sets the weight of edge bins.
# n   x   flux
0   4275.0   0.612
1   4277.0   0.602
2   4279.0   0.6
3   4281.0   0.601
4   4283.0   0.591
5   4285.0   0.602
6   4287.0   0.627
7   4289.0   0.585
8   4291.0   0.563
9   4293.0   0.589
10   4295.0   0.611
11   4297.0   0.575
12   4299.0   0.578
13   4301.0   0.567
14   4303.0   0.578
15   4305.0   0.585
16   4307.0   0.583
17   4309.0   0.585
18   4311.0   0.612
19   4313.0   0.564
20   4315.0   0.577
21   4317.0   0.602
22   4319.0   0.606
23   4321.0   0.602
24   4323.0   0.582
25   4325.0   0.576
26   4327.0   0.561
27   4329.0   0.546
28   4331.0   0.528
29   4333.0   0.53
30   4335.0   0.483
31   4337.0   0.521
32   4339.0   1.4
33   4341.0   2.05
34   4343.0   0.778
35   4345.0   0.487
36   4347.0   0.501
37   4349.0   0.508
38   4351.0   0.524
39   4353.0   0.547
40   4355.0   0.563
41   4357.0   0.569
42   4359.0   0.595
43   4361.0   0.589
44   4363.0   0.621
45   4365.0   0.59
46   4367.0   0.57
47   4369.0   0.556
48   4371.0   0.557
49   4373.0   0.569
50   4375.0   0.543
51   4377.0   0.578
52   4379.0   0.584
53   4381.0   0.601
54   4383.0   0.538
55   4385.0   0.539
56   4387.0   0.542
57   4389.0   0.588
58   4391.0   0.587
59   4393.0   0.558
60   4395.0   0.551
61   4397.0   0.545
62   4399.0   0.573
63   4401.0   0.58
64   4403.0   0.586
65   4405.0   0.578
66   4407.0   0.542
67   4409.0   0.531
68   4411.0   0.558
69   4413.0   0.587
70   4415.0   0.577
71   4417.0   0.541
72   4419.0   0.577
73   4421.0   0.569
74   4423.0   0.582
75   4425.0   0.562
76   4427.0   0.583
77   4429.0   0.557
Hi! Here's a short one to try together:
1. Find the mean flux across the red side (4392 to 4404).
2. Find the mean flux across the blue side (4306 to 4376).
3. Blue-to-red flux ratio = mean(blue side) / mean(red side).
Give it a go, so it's 1.12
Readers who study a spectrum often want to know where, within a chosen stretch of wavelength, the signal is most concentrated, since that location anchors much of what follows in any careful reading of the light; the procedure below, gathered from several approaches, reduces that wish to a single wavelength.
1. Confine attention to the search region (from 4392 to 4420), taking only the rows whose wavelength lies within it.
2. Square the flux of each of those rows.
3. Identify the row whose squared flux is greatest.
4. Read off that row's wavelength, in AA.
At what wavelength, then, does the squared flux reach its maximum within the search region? 4413.0 AA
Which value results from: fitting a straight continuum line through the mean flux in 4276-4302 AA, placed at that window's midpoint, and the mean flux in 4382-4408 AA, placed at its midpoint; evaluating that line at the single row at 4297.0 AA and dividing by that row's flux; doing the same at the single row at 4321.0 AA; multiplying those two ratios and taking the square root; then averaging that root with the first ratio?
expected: 1.011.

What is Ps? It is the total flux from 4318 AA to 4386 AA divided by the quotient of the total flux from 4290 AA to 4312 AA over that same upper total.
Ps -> 72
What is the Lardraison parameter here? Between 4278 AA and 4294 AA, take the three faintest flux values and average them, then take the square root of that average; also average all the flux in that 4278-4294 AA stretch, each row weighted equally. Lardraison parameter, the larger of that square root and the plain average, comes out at 0.761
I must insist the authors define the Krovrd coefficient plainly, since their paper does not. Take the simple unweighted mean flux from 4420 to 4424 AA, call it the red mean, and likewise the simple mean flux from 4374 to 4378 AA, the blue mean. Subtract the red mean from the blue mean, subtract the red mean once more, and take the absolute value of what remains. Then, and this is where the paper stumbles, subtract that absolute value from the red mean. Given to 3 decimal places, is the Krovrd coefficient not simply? -0.015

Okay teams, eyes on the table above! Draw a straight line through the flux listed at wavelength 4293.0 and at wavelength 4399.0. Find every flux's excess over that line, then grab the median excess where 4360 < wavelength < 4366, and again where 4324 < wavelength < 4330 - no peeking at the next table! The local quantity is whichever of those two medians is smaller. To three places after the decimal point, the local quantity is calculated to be -0.023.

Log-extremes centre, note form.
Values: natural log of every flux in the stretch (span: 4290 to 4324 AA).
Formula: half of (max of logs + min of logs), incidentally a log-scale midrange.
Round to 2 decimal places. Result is -0.53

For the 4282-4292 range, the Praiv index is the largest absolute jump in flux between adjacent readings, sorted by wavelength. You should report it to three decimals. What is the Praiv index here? 0.042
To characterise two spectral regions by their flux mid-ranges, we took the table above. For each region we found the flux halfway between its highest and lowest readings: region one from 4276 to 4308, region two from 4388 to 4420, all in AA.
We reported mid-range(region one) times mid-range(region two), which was 0.333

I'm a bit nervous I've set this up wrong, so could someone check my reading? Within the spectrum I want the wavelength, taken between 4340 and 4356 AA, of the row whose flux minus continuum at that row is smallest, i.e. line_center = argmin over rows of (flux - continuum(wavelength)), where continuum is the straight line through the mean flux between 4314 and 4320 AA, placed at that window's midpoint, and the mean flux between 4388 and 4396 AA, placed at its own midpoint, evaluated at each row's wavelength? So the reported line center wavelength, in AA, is 4345.0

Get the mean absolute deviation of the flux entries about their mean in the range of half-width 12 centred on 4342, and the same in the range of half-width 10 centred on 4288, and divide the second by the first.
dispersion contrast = 0.0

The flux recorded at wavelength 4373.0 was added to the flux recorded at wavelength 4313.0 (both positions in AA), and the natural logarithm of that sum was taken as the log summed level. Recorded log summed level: 0.125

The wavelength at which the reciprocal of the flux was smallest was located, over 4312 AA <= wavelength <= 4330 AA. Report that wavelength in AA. 4319.0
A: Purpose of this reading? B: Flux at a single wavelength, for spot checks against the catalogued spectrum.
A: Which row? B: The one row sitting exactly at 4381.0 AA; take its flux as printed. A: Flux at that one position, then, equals 0.601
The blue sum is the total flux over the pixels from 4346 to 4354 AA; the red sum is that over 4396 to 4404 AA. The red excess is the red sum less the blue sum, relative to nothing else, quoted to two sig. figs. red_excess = 0.20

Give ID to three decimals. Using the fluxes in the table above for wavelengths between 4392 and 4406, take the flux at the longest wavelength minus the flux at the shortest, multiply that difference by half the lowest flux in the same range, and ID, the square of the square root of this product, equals 0.005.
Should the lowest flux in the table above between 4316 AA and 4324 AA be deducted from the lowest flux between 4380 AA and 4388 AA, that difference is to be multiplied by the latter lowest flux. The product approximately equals -0.024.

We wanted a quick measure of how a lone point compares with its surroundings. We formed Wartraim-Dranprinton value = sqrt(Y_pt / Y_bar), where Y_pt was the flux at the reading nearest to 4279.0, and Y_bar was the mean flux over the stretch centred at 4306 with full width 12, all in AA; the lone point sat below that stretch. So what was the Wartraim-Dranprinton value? 1.01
